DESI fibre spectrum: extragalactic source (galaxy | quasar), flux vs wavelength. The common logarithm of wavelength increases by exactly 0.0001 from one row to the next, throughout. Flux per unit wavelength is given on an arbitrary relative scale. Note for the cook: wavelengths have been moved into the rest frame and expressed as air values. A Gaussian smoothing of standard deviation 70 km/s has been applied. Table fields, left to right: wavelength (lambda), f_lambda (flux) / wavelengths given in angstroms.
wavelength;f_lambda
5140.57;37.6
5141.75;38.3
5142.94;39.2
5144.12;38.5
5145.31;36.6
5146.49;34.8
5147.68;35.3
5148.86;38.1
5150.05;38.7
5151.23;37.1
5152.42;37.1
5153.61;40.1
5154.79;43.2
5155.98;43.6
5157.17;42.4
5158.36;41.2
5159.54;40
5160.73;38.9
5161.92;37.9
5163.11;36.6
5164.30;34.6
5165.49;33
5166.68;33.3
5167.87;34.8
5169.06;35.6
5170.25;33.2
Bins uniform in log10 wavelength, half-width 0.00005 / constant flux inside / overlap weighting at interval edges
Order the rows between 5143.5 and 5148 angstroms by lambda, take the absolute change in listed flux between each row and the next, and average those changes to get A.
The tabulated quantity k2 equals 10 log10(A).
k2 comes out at 1.46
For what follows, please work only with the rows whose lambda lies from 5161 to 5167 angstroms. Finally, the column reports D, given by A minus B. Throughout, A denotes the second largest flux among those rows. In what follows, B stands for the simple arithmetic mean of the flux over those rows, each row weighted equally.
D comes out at 1.5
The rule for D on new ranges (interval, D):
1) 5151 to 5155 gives 0.7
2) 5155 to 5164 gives 2.3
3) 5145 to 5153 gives 1.3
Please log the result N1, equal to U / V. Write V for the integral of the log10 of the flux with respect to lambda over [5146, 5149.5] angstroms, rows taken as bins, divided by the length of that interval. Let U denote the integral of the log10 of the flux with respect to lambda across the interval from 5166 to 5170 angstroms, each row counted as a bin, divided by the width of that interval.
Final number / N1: 0.987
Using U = 1.54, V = 1.56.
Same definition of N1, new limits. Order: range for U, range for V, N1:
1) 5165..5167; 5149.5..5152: 0.963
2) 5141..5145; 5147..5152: 1.009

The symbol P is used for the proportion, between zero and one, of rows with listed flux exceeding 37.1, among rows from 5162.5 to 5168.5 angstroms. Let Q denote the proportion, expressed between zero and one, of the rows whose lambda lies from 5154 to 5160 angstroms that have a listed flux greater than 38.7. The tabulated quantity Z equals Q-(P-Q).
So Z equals 2.0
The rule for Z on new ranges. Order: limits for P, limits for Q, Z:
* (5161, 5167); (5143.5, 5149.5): -0.2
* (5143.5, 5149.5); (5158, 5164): 0.8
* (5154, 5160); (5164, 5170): -1.0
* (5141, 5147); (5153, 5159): 1.4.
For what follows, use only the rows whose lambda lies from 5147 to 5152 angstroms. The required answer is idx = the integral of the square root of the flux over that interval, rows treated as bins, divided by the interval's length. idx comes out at 6.10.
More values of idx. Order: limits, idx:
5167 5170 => 5.90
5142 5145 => 6.20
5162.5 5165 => 5.95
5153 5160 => 6.47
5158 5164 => 6.22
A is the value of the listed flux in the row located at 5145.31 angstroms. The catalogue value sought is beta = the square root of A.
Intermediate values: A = 36.6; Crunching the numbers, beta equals 6.05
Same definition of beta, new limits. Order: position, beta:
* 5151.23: 6.09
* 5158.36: 6.42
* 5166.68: 5.77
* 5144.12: 6.20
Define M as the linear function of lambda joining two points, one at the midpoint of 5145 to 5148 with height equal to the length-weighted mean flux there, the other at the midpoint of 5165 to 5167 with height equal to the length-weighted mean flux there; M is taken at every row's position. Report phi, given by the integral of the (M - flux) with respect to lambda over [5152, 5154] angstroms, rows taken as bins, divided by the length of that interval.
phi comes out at -3.9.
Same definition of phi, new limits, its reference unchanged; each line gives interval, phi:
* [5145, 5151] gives -1.4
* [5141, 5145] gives -2.6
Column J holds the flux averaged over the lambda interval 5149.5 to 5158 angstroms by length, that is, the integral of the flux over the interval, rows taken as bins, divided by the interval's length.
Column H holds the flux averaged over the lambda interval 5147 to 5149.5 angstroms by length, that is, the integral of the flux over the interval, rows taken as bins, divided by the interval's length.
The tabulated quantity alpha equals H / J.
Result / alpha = 0.91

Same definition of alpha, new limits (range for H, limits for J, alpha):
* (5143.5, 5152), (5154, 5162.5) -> 0.90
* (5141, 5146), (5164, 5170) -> 1.11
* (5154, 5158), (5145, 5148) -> 1.21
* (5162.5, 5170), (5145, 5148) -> 0.97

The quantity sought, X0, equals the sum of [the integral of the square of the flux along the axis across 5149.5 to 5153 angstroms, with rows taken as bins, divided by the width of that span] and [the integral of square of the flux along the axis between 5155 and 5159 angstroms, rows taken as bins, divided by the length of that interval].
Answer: 3219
